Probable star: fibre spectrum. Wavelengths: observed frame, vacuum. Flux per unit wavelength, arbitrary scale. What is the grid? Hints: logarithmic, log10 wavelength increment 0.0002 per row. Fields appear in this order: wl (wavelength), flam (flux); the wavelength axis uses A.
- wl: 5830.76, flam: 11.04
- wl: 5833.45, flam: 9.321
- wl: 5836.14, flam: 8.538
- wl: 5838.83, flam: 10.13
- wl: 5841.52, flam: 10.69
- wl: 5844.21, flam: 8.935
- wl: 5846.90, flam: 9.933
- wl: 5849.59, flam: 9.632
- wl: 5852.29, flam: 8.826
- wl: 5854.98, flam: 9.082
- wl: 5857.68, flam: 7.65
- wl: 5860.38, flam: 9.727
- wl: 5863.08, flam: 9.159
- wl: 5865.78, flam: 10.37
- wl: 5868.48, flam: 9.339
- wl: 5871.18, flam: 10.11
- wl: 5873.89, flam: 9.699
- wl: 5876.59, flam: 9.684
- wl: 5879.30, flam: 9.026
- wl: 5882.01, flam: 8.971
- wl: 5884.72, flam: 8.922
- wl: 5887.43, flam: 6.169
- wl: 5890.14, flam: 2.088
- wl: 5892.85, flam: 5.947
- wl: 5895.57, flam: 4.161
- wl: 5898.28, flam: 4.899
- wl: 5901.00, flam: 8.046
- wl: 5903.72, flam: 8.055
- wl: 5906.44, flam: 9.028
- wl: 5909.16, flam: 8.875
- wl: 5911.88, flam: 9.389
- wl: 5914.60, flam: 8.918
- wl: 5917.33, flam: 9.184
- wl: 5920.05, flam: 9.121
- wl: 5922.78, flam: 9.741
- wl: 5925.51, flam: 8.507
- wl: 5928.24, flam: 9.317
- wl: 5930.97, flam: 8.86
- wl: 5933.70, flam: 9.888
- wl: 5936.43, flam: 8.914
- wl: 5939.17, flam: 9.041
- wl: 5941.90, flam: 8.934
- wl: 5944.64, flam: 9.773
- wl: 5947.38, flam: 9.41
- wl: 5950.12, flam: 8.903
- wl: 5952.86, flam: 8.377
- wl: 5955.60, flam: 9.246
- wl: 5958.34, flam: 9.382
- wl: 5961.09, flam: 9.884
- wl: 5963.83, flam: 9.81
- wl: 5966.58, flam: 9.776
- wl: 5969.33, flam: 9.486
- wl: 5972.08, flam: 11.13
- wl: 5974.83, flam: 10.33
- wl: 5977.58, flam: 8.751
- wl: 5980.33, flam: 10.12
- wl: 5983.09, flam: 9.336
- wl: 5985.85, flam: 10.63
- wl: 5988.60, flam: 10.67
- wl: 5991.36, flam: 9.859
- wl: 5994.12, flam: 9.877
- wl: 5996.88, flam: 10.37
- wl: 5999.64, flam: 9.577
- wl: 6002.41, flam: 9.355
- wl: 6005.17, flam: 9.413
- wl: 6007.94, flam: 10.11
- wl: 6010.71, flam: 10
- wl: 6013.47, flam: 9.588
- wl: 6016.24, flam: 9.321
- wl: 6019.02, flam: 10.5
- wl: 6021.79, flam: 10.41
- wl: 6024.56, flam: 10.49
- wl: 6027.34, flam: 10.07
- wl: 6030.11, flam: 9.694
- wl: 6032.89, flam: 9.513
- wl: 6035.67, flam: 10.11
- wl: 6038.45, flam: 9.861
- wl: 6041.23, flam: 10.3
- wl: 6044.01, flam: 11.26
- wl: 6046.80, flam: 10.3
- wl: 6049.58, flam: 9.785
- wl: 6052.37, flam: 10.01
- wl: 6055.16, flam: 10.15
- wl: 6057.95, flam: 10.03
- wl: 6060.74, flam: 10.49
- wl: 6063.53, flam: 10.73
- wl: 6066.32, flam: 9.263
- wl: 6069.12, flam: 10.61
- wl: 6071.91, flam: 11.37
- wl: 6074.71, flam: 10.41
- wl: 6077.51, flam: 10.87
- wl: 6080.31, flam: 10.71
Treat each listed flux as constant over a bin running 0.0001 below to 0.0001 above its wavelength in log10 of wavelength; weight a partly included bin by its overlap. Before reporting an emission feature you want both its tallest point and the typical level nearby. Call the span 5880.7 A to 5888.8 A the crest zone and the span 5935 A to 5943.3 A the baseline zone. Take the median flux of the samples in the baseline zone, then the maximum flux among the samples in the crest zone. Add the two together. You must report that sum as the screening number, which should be 17.9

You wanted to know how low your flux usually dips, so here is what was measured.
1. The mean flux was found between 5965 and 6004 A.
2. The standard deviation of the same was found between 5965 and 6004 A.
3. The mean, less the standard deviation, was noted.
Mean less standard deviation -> 9.3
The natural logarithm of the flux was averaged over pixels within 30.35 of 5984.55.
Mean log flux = 2.29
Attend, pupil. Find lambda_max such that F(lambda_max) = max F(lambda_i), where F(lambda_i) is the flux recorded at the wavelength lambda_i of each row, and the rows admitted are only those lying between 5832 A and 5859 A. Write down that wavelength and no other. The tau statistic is 5841.52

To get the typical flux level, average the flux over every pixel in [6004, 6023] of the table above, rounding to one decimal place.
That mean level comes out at 9.9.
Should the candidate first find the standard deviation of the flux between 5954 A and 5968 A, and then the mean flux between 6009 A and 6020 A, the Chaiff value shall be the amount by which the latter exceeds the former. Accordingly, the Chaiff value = 9.6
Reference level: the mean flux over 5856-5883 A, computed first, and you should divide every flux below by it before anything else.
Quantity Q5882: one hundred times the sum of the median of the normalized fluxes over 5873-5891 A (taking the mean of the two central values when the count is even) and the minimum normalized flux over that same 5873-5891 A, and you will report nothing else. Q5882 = 118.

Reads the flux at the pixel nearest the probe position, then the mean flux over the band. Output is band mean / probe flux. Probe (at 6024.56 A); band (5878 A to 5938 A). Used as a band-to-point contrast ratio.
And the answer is 0.76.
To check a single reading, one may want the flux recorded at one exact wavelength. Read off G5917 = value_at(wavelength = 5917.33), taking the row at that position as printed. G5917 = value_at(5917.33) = 9.184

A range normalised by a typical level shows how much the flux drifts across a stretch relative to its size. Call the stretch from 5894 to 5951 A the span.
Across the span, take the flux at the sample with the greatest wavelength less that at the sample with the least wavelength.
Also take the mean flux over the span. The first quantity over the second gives 0.55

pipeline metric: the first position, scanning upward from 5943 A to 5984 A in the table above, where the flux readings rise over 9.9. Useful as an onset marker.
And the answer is 5972.08 A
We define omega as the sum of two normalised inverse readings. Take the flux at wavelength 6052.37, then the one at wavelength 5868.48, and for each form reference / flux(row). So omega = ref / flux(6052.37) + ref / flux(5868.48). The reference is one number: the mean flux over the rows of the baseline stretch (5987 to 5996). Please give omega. 2.10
